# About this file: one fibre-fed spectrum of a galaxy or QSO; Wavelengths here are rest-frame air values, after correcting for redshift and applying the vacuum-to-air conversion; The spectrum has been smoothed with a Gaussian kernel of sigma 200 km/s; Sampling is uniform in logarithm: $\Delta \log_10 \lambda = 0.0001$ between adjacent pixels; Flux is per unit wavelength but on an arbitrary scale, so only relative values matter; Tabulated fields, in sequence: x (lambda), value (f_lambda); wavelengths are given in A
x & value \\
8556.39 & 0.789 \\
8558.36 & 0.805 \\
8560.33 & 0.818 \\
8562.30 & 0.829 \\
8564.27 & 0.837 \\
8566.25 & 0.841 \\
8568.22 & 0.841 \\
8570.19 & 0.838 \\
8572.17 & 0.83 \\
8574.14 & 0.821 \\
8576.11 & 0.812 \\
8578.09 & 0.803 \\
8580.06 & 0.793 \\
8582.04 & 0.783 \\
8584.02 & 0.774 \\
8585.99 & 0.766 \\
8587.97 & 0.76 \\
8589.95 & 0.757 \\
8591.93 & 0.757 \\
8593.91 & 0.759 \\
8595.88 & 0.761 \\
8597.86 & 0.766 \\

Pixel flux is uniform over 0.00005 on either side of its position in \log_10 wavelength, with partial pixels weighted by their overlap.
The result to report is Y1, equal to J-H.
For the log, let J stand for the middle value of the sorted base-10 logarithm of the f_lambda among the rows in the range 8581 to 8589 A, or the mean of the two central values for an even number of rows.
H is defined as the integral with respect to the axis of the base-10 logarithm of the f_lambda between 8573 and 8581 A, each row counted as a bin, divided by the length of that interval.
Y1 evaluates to -0.02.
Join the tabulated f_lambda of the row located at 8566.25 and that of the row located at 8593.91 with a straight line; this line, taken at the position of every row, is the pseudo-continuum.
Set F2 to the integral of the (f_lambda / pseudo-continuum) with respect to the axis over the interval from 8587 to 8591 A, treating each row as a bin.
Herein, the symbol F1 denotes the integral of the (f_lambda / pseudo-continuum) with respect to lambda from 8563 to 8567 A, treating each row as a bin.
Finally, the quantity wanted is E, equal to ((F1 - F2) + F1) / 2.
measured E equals 2.0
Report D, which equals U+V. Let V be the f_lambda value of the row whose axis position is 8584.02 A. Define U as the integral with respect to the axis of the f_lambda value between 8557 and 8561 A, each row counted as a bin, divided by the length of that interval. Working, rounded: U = 0.81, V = 0.774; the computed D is 1.58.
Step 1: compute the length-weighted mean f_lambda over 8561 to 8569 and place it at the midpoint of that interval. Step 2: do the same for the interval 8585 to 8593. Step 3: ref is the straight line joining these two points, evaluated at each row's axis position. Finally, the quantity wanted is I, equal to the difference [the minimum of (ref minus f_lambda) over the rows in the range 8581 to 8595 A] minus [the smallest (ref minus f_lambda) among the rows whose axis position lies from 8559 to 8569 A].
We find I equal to 0.0006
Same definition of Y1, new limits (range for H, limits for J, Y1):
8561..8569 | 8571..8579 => -0.01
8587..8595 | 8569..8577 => 0.04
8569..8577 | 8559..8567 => 0.00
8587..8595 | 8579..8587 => 0.01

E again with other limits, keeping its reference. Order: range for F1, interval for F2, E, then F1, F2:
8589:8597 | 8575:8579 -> 6.0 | 8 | 4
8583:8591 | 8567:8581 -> 0.8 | 8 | 14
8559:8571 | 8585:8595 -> 6.9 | 12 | 10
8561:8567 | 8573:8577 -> 3.9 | 6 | 4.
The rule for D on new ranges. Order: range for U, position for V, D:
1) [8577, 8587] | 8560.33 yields 1.60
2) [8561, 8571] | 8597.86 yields 1.60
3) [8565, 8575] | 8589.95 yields 1.59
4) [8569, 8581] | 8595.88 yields 1.58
